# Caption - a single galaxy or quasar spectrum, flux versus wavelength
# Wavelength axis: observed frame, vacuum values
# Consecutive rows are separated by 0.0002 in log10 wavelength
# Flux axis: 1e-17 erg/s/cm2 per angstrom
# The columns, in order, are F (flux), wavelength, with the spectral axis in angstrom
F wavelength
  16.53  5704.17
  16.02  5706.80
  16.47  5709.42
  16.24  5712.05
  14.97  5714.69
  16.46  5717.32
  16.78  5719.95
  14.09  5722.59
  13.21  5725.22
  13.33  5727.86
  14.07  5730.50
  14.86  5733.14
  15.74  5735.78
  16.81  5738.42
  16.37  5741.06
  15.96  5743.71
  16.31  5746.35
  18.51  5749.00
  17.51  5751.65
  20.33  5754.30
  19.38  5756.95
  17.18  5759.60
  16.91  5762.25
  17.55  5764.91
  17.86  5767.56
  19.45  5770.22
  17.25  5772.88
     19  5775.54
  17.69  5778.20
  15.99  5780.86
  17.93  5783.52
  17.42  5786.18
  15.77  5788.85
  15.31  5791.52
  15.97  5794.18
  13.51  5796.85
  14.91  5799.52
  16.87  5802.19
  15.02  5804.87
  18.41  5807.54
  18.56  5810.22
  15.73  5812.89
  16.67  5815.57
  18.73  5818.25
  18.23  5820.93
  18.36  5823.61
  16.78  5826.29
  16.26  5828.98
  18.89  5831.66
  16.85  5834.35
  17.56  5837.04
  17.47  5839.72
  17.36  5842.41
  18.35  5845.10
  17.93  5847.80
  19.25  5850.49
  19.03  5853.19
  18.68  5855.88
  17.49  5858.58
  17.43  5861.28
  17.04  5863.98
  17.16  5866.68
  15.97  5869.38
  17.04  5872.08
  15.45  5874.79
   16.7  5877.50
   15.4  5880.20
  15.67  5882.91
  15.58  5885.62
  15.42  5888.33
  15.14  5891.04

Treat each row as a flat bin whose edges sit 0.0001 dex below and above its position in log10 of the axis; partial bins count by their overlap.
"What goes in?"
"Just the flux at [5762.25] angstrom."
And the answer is 16.91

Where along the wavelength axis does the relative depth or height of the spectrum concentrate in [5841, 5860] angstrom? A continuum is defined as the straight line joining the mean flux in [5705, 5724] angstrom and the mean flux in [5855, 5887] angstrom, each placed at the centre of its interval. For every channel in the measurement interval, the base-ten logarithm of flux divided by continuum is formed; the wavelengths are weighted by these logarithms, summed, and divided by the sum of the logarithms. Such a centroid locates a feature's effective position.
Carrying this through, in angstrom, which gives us 5850.9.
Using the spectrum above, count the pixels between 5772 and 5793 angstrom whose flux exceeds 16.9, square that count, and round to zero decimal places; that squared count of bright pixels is 25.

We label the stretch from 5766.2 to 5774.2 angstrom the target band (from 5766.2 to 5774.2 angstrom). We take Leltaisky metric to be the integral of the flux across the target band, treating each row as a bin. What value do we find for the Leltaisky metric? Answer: 145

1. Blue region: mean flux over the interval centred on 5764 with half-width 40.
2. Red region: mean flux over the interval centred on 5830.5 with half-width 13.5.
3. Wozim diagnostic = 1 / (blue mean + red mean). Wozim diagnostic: 0.0292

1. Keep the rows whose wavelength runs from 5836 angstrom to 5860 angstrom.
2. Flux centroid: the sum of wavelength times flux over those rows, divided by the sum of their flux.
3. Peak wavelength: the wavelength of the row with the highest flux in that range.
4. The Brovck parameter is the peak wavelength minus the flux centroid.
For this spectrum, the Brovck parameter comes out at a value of 2.6 angstrom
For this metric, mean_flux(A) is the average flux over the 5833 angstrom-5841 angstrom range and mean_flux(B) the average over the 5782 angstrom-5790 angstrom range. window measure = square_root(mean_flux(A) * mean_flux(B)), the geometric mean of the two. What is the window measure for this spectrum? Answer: 17.2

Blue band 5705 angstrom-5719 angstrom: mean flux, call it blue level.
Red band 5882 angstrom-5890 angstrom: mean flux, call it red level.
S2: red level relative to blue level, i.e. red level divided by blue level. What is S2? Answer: 0.97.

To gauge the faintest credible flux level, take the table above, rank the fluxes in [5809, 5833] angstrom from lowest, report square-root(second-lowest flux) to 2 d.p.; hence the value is 4.03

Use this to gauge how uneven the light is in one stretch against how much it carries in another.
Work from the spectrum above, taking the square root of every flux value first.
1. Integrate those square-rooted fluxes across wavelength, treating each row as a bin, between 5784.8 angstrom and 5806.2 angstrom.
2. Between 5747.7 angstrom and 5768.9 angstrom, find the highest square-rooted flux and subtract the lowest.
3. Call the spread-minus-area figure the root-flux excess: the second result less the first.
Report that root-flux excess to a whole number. -84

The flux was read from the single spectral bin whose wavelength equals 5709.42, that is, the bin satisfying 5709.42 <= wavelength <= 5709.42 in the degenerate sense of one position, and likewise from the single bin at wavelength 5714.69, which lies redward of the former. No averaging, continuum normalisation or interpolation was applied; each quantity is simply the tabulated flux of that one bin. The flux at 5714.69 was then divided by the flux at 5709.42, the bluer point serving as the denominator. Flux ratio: 0.91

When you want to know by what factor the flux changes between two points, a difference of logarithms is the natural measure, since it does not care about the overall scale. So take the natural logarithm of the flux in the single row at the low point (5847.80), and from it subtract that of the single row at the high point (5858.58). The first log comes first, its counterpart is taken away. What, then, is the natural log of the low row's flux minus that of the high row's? 0.02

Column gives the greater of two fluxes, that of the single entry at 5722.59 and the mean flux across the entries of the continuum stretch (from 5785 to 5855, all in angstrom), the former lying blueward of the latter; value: 17.1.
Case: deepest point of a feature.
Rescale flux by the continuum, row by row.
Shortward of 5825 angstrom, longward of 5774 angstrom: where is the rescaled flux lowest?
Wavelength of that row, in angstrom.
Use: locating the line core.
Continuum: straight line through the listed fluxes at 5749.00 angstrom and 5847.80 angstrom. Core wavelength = 5796.85 angstrom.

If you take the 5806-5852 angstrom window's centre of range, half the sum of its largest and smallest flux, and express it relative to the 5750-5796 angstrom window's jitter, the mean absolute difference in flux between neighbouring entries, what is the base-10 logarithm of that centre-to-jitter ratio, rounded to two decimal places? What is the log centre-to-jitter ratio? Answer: 1.13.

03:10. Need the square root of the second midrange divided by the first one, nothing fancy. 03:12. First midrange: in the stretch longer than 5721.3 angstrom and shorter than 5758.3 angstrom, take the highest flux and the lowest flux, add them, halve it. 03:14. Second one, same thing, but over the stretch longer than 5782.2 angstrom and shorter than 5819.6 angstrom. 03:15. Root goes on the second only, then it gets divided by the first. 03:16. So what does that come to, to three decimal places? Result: 0.239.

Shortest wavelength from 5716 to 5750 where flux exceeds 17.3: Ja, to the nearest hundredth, 5749.00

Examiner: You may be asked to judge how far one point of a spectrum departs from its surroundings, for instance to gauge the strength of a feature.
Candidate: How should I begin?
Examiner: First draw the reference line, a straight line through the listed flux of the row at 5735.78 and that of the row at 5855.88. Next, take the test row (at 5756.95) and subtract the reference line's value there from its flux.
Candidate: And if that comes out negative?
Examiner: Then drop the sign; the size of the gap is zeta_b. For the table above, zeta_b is 3.1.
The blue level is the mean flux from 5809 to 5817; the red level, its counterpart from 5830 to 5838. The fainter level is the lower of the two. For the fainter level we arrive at 17.0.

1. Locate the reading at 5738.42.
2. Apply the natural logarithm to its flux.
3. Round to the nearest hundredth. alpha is 2.82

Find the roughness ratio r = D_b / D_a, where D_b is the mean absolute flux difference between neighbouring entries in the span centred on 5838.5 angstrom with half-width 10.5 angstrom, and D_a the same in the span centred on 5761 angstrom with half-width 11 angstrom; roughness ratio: 0.80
